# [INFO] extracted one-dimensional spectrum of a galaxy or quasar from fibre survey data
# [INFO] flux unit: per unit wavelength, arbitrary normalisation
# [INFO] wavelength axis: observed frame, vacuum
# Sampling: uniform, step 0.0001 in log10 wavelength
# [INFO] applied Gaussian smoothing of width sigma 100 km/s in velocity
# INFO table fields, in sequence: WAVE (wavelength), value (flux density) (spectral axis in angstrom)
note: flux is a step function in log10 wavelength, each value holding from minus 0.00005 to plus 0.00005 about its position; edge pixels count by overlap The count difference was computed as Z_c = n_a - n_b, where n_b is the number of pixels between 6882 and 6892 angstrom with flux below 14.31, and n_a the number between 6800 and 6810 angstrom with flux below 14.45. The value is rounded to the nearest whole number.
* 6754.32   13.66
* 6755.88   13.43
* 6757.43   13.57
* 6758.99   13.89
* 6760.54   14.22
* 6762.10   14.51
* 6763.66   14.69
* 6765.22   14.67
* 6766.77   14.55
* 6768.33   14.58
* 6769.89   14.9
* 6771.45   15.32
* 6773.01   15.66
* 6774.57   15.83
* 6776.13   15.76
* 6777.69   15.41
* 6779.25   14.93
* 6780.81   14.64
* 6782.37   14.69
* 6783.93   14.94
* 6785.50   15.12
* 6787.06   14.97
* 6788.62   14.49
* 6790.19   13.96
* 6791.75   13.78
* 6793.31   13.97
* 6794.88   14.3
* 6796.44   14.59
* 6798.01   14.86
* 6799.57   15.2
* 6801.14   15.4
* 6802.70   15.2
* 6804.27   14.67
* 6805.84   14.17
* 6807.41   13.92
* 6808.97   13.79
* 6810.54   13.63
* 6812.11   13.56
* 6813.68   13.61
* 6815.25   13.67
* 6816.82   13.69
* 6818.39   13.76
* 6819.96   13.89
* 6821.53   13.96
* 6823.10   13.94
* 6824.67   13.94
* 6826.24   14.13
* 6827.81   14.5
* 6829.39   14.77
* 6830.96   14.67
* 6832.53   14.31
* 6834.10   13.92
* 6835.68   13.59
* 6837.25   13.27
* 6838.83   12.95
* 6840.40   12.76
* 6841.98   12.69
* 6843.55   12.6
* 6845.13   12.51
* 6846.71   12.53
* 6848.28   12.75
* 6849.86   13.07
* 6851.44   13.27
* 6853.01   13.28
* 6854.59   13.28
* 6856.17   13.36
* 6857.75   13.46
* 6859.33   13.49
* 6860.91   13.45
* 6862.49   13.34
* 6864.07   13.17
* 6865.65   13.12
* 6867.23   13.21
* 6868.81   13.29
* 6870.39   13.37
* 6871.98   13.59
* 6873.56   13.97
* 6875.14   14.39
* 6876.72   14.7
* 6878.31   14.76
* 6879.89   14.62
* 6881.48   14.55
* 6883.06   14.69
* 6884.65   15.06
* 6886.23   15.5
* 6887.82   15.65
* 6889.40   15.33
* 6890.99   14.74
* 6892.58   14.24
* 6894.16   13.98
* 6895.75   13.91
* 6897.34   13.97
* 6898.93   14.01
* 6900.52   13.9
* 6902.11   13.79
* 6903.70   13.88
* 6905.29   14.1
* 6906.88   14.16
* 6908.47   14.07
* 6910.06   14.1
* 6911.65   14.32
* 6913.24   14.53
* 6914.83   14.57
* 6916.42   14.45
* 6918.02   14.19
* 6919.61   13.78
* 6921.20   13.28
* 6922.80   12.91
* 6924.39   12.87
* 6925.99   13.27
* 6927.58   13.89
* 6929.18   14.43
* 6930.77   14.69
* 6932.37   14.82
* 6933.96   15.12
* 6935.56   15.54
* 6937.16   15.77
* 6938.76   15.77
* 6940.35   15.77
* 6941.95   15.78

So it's 3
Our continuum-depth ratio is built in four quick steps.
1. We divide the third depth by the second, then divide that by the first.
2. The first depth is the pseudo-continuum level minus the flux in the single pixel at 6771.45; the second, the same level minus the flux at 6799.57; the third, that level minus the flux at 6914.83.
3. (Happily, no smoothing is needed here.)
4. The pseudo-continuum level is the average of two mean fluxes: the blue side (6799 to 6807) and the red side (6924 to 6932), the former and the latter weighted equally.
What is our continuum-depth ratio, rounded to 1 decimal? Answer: -0.2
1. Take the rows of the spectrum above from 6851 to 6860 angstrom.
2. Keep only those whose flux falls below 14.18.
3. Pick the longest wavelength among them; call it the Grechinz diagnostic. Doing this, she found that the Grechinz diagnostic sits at 6859.33 angstrom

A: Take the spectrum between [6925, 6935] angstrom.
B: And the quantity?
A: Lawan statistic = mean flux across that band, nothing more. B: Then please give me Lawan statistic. 14.37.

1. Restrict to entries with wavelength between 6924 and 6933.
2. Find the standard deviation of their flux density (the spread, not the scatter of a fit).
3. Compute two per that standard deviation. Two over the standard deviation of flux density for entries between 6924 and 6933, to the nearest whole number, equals 3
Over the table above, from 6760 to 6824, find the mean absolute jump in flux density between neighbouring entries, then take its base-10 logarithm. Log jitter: -0.66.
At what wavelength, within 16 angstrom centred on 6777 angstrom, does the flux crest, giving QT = 6774.57 angstrom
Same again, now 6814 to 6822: 6821.53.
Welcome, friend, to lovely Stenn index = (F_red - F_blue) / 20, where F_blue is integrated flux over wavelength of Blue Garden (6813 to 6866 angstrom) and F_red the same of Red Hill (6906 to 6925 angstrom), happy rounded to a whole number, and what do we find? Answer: -23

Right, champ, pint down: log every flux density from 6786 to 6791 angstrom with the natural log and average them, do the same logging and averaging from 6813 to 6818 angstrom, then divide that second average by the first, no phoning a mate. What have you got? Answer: 0.98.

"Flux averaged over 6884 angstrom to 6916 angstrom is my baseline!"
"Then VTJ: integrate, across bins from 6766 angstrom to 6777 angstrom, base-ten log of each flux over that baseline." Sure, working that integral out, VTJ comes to 0.3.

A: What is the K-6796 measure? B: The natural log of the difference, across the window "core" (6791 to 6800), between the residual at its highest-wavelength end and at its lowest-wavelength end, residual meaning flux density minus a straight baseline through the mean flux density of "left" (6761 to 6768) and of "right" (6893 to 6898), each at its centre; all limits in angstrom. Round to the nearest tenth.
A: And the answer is 0.4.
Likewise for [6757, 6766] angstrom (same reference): 0.1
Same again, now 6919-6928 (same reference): -1.9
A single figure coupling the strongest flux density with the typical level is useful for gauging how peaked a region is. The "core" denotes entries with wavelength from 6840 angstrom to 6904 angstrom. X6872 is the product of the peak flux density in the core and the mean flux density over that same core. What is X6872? 216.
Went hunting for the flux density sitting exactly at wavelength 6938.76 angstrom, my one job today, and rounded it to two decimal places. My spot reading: 15.77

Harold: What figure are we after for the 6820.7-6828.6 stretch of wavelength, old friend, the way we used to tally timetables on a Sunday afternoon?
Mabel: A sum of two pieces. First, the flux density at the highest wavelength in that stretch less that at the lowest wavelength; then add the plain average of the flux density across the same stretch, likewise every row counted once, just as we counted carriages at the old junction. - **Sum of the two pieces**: 14.6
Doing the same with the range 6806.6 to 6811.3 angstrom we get 13.5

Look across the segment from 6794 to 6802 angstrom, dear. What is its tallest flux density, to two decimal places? 15.40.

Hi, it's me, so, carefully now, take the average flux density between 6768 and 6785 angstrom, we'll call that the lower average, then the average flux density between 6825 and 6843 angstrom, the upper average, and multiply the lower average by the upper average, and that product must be 209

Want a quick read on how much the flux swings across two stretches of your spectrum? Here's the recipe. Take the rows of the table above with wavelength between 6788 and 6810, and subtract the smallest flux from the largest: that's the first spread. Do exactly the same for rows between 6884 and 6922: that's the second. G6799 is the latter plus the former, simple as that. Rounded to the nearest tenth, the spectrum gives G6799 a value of 4.0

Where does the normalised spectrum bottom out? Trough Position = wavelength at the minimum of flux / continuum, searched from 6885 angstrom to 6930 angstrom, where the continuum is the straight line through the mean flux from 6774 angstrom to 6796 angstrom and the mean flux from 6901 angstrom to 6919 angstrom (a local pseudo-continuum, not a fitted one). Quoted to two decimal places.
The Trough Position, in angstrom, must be 6924.39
